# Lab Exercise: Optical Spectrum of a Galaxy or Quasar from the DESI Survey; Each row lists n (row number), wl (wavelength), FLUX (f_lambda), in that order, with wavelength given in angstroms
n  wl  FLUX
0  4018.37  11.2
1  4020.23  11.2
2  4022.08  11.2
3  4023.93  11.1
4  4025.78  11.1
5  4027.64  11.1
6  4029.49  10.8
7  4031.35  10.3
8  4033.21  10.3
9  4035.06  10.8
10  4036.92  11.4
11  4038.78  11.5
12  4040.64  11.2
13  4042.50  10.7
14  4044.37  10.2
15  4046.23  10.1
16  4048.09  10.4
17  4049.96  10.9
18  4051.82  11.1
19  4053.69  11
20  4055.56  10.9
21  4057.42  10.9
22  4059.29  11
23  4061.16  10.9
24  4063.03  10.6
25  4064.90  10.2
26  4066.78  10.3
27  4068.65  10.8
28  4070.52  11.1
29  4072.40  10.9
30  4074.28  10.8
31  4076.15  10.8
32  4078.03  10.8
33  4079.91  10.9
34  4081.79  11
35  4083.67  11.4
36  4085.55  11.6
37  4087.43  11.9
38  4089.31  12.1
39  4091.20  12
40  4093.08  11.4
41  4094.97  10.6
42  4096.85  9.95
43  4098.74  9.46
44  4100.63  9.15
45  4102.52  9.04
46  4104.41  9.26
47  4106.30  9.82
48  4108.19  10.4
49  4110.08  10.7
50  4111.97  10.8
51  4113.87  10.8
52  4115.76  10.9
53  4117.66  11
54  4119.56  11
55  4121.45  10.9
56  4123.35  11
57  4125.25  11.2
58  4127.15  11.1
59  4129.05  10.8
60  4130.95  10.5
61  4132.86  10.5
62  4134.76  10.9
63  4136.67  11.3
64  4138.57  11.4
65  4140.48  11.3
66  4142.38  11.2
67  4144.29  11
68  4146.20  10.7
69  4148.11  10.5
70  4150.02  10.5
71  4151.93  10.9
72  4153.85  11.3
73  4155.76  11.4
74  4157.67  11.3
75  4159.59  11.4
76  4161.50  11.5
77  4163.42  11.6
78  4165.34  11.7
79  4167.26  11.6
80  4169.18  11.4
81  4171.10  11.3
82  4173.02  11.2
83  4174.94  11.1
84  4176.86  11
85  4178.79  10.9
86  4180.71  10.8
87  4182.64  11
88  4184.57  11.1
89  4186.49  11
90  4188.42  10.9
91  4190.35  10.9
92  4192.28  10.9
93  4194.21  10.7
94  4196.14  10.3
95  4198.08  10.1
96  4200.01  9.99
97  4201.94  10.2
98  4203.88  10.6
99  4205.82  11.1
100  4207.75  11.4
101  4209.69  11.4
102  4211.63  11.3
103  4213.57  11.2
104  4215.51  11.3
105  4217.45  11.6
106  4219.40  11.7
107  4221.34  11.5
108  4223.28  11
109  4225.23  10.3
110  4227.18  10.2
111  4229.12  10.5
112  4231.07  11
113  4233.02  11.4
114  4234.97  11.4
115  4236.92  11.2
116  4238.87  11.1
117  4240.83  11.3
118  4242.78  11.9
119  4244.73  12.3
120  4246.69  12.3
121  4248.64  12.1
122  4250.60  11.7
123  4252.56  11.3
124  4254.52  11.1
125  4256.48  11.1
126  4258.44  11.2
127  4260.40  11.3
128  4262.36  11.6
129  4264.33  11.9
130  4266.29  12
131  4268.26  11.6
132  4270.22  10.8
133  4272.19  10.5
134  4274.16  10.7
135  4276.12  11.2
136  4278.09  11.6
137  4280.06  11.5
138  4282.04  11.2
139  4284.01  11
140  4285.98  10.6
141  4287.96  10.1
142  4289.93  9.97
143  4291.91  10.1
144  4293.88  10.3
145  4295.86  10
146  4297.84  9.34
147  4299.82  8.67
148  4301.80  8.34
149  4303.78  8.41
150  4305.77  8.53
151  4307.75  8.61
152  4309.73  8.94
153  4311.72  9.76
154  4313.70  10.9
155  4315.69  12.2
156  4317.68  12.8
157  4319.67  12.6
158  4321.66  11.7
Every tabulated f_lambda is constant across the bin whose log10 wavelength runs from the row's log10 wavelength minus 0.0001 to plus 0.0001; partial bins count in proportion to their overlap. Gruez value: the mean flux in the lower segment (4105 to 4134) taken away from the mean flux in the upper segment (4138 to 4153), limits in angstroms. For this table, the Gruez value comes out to 0.18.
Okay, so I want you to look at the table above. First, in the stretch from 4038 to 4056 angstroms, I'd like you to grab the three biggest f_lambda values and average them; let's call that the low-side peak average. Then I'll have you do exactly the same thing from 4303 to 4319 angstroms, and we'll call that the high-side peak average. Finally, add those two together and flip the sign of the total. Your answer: -23.2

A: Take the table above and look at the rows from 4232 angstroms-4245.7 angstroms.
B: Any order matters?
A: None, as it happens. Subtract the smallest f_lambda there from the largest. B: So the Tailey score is 1.2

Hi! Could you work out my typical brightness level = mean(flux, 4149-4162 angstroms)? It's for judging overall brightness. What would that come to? 11.2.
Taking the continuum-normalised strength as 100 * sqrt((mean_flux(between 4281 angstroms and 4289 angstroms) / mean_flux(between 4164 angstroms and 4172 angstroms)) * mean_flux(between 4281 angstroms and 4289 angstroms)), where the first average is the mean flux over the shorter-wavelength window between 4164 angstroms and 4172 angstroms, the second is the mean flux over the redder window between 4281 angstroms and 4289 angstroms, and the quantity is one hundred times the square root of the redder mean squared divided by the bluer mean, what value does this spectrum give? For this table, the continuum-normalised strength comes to 316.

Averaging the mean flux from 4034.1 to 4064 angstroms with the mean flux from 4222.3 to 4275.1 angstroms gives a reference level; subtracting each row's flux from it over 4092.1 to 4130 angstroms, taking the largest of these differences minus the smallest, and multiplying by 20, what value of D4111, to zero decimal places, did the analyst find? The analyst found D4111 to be 47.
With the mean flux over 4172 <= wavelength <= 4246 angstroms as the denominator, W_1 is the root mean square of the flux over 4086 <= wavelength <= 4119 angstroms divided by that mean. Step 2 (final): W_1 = 0.96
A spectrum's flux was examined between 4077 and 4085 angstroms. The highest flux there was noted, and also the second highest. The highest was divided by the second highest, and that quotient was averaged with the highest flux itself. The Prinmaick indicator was 6.2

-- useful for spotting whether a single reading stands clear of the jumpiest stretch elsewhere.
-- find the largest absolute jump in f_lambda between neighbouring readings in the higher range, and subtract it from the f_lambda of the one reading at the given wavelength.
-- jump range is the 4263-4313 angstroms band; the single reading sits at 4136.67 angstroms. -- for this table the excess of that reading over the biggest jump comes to 10.48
